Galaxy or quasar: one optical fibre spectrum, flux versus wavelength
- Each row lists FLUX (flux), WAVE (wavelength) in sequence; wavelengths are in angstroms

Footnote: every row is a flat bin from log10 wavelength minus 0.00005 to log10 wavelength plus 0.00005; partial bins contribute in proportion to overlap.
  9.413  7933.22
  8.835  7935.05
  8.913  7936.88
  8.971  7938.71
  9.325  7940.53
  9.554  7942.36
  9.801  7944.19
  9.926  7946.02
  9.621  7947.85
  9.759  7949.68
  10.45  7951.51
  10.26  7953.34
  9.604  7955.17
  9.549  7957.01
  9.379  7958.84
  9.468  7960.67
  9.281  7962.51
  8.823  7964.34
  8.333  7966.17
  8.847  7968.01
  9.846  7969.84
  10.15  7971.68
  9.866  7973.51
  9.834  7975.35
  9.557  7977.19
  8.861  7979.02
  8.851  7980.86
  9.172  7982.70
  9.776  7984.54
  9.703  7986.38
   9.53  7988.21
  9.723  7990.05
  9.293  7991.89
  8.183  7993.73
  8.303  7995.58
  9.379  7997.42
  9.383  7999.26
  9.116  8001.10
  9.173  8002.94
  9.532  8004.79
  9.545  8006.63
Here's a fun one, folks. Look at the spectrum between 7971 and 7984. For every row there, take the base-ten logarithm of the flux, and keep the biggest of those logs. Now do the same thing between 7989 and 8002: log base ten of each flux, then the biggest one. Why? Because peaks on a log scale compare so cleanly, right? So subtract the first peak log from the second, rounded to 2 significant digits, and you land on -0.019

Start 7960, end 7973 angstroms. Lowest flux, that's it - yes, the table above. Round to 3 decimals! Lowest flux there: 8.333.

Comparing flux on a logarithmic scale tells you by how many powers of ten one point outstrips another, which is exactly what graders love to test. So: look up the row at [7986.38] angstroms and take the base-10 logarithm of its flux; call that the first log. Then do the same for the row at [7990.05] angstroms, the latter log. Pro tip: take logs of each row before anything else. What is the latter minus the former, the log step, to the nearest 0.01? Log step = 0.00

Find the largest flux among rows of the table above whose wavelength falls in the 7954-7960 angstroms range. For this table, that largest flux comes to 9.604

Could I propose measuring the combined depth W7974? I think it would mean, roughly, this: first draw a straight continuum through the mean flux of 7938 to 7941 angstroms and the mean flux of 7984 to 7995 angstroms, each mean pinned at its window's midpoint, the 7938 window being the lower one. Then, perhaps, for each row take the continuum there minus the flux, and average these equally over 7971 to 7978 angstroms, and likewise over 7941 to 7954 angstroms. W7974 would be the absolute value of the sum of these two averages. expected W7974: 1.3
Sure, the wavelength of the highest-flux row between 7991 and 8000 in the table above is 7999.26 angstroms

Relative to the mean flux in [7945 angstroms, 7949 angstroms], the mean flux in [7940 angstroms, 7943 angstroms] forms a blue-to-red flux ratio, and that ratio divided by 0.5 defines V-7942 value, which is 1.93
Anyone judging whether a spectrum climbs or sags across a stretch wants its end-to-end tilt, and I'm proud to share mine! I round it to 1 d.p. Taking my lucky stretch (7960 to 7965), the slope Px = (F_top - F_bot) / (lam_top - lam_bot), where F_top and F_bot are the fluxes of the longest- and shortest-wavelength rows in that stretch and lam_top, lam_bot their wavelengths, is -0.2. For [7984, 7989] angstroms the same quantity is -0.1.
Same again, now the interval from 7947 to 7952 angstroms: 0.2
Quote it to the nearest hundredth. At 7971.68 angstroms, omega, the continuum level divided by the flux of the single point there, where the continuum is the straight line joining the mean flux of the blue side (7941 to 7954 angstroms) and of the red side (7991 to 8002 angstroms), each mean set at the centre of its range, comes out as 0.93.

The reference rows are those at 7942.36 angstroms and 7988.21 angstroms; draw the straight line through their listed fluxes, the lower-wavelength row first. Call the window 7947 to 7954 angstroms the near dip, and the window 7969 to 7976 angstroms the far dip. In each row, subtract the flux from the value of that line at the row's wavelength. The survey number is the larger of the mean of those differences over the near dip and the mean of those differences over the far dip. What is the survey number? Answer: -0.39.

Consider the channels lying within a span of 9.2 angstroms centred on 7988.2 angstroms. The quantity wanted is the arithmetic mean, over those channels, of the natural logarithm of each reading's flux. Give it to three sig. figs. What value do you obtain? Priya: 2.26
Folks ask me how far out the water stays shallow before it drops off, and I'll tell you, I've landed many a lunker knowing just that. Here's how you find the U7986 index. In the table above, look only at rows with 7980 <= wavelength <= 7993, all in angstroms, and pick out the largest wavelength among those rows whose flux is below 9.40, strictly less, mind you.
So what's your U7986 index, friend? 7991.89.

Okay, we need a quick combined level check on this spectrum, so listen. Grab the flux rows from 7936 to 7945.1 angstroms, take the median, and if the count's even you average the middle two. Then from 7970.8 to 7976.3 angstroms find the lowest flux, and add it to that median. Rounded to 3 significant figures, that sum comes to 19.2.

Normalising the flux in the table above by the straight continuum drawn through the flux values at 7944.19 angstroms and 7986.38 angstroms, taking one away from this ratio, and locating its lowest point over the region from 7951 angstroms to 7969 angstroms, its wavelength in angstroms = 7966.17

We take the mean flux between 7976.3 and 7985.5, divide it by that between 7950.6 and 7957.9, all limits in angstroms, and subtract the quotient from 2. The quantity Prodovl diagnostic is 1.07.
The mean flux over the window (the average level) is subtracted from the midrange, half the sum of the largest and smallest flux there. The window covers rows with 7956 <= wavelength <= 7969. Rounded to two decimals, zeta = -0.16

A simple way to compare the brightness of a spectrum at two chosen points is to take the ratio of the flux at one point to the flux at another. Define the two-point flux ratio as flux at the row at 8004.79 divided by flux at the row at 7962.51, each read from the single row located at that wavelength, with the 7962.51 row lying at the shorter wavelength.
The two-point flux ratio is 1.03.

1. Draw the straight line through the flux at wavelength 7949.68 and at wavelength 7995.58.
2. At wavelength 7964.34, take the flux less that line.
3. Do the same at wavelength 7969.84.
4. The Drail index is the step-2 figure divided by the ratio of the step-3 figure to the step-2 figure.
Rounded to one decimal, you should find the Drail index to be 0.3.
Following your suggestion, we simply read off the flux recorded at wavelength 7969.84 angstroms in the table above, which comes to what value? 9.846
